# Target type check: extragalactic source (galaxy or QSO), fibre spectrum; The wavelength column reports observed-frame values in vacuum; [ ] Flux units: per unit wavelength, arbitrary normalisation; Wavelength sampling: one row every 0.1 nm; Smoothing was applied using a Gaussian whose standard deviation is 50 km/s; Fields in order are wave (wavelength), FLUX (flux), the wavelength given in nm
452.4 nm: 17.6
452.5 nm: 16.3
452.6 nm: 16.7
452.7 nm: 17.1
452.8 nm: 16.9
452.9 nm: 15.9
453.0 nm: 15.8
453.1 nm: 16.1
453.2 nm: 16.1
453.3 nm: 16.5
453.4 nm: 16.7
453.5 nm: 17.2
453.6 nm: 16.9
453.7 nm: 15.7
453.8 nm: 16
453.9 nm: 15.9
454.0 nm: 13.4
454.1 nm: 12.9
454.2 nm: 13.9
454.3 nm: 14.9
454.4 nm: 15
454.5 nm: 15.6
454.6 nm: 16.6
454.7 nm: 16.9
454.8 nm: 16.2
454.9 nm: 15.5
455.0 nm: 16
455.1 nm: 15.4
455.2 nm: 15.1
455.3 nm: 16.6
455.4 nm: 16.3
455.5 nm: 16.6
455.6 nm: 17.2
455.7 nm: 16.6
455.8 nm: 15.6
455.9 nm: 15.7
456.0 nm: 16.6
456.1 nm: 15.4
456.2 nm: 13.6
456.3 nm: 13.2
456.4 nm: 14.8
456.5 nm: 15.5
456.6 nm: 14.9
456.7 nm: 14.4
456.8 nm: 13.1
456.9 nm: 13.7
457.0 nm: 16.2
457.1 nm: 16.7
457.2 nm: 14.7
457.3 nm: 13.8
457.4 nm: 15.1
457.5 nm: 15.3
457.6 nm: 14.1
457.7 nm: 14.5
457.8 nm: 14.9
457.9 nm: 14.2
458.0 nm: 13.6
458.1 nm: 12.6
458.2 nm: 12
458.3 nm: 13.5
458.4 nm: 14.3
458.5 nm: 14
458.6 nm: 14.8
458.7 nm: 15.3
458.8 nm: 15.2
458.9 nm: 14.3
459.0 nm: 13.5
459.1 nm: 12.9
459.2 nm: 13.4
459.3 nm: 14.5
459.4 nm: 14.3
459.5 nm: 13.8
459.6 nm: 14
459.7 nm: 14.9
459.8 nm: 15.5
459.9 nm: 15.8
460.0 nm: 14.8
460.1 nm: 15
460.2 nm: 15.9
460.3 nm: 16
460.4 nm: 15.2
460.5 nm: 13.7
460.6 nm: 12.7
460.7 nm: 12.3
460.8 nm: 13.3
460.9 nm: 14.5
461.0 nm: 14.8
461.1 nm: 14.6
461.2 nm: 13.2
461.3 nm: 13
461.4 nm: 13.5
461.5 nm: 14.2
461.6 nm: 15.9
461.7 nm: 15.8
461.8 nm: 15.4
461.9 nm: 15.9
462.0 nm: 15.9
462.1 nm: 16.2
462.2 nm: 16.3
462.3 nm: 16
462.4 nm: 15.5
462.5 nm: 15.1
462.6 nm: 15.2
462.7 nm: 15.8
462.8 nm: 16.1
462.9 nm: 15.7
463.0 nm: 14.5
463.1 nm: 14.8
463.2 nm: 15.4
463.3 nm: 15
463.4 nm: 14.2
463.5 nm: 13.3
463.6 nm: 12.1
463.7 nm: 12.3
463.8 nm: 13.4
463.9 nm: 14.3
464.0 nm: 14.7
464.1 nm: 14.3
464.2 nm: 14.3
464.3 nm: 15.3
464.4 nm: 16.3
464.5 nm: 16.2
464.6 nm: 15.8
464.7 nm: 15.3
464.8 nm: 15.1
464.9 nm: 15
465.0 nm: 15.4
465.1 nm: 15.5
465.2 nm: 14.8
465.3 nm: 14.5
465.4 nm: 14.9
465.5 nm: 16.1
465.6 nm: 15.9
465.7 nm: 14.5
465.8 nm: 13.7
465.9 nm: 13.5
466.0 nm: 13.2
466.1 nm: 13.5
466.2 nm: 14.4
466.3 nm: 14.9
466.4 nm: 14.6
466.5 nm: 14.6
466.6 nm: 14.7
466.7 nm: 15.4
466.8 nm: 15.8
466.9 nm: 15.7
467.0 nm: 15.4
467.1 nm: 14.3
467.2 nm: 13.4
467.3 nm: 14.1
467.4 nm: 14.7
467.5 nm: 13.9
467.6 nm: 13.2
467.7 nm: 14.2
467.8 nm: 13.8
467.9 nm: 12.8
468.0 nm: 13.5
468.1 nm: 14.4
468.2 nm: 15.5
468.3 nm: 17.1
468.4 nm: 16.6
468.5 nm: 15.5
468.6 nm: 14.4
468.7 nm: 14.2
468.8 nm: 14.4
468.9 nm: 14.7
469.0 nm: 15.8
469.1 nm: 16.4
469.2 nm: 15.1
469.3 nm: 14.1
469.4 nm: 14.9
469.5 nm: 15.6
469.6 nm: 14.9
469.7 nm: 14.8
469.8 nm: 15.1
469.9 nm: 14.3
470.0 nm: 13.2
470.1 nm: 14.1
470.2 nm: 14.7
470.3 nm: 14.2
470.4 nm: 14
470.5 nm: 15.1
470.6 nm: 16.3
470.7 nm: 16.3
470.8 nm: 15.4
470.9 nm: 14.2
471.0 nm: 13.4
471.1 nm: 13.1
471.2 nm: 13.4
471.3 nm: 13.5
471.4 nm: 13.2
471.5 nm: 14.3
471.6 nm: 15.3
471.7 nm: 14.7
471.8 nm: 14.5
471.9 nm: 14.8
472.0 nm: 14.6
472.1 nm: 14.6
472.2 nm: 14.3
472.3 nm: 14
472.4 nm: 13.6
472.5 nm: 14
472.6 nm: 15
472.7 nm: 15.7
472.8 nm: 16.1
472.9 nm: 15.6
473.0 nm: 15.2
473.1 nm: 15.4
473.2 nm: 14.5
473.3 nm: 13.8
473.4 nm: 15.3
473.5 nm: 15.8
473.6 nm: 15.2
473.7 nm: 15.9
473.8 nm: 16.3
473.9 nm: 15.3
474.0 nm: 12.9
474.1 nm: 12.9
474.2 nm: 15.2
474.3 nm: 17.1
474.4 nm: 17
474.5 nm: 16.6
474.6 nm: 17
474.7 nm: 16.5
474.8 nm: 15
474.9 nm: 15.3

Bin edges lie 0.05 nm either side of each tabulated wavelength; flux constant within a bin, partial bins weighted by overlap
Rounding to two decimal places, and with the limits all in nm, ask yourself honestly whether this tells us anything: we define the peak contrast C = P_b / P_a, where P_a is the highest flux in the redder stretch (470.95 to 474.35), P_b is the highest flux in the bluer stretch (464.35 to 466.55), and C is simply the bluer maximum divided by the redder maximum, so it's 0.95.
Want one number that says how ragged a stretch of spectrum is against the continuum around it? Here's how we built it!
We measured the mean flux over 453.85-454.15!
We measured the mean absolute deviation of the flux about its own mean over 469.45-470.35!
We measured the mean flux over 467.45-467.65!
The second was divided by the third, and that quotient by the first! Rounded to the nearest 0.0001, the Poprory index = 0.0028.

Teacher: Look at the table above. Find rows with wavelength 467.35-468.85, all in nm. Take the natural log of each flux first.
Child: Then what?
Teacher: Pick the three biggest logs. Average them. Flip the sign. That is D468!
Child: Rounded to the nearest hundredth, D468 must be -2.80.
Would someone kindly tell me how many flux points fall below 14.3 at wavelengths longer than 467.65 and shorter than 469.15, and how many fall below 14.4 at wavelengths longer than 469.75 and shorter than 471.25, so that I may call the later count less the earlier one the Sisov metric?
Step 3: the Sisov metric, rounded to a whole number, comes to 4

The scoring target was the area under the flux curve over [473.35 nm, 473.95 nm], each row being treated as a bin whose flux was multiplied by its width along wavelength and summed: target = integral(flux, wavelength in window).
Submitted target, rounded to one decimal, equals 9.4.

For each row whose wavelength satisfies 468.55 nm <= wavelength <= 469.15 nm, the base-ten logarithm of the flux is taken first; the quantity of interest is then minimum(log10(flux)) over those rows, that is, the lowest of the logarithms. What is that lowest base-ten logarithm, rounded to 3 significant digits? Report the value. 1.15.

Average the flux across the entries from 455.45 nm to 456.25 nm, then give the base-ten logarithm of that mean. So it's 1.20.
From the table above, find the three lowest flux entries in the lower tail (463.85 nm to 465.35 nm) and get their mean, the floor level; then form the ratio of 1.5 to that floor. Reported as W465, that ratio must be 0.105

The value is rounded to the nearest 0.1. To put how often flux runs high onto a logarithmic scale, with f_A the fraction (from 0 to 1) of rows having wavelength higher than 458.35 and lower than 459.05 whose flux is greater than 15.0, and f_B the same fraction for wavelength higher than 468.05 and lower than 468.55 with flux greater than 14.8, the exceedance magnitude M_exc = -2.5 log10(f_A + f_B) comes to -0.1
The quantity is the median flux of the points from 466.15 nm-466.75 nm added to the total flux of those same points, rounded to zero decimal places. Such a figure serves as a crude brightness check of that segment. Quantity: 103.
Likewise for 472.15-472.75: 101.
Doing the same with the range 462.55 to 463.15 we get 108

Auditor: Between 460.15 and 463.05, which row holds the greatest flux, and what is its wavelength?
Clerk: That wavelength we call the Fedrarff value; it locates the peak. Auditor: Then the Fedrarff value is 462.2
